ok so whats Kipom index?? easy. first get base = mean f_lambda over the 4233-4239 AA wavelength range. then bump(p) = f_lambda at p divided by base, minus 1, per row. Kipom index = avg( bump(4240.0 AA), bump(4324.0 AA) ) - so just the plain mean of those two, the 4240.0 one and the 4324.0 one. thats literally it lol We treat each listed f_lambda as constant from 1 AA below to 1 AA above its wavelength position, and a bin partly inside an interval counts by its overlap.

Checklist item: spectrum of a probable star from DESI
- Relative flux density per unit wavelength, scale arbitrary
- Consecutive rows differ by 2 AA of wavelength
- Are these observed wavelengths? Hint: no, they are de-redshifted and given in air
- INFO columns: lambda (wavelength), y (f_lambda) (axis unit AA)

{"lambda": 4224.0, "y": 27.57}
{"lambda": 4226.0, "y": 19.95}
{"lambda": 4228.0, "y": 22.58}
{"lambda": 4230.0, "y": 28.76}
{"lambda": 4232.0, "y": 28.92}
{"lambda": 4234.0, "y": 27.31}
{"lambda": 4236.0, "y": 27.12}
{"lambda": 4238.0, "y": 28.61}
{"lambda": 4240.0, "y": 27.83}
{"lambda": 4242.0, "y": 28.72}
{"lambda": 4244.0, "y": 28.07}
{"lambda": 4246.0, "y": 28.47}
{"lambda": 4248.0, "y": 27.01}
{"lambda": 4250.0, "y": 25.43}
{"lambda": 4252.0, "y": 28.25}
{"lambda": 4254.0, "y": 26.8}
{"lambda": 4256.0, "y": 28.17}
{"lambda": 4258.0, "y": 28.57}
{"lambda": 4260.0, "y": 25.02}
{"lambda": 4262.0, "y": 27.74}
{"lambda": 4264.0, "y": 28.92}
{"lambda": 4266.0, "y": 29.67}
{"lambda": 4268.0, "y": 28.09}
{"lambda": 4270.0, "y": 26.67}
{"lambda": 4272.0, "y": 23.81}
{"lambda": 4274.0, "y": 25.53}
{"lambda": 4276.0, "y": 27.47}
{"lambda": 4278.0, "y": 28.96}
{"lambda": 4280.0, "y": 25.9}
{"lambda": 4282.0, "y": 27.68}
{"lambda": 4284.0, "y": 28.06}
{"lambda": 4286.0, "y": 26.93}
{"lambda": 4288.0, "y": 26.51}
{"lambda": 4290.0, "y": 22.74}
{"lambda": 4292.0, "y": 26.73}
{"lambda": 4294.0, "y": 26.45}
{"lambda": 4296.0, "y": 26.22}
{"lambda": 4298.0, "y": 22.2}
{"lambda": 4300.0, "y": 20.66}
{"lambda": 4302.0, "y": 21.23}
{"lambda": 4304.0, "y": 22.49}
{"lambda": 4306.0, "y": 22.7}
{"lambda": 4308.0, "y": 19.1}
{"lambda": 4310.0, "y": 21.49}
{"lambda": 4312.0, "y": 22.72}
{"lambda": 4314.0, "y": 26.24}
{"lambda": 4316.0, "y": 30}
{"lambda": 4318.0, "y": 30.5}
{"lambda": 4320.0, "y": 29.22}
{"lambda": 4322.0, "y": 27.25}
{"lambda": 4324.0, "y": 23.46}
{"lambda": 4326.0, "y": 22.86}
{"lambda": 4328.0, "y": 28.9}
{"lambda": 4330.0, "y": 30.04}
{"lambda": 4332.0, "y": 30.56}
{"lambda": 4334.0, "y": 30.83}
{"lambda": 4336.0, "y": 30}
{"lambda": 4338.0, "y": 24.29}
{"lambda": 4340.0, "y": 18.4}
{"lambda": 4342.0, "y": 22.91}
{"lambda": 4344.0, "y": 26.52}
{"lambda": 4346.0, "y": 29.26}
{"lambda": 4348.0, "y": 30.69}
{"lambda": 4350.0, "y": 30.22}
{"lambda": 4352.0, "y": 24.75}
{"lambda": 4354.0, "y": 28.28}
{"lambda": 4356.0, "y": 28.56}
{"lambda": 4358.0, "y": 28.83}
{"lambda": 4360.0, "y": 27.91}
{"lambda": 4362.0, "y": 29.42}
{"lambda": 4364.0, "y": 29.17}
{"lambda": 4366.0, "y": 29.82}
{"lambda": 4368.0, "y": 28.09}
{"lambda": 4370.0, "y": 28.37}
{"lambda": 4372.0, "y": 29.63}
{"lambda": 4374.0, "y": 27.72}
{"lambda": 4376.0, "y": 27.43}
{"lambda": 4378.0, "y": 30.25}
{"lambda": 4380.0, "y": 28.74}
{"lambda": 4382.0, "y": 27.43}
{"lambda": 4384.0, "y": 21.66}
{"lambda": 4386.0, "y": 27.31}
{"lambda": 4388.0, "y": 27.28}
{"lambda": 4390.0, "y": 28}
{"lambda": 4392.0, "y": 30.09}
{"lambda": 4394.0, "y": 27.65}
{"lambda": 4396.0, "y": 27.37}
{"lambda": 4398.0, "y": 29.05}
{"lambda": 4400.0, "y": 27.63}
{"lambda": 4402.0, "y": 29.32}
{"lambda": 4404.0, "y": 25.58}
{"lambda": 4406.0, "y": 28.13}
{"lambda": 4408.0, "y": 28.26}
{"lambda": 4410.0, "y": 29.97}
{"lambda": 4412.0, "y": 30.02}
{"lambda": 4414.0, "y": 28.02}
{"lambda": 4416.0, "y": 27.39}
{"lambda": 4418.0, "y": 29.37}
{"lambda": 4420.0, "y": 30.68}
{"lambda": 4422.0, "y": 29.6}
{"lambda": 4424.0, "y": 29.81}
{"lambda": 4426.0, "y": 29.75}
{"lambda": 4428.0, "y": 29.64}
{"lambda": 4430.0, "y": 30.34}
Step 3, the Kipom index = -0.07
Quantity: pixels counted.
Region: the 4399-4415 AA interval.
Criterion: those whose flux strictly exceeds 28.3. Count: 3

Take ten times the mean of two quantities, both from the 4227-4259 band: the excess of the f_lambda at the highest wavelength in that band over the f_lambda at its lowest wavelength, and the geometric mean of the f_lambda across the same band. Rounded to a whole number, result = 167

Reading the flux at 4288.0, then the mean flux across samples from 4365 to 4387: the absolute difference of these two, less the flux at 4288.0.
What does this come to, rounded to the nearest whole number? -25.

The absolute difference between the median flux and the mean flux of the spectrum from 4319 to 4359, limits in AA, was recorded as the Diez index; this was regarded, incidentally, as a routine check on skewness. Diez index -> 1.4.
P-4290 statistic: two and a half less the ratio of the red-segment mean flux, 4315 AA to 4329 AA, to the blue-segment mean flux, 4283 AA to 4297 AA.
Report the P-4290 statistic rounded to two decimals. 1.45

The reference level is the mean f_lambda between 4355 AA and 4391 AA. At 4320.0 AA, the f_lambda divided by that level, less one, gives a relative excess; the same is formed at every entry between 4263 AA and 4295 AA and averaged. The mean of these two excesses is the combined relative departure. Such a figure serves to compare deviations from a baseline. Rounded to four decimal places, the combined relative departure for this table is -0.0014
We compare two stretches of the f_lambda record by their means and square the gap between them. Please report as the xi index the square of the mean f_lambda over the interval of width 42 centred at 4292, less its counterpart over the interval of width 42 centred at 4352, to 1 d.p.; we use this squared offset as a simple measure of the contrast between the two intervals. 11.4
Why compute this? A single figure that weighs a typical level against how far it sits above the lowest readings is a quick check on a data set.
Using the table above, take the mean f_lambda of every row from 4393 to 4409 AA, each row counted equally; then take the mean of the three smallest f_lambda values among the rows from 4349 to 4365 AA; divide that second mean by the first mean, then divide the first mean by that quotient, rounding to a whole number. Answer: 29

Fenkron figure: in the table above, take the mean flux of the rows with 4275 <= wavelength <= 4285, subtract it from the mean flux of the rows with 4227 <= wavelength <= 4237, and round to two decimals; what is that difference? -0.68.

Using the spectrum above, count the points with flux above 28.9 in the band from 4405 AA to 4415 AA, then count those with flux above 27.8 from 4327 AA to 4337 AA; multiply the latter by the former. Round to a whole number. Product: 10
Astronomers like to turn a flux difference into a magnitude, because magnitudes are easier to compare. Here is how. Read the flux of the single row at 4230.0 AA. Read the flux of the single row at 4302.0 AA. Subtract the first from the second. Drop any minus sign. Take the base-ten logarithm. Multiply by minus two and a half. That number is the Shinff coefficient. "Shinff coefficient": -2.2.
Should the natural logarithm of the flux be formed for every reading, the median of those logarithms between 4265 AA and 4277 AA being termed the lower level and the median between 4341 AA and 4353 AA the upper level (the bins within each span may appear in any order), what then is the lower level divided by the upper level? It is 0.991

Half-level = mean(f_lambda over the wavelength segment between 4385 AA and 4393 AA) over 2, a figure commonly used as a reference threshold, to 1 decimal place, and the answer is 14.1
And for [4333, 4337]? 15.2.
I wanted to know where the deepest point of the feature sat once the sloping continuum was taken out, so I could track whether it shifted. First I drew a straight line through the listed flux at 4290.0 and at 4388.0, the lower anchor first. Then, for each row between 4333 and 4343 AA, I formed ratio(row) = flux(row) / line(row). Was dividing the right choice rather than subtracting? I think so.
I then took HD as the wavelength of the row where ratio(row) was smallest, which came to 4340.0 AA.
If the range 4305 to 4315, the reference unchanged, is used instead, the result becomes 4308.0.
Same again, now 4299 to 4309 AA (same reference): 4308.0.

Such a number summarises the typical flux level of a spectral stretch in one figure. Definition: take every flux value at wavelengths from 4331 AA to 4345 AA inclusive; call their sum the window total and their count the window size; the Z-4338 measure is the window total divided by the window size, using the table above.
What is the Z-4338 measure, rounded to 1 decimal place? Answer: 26.2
